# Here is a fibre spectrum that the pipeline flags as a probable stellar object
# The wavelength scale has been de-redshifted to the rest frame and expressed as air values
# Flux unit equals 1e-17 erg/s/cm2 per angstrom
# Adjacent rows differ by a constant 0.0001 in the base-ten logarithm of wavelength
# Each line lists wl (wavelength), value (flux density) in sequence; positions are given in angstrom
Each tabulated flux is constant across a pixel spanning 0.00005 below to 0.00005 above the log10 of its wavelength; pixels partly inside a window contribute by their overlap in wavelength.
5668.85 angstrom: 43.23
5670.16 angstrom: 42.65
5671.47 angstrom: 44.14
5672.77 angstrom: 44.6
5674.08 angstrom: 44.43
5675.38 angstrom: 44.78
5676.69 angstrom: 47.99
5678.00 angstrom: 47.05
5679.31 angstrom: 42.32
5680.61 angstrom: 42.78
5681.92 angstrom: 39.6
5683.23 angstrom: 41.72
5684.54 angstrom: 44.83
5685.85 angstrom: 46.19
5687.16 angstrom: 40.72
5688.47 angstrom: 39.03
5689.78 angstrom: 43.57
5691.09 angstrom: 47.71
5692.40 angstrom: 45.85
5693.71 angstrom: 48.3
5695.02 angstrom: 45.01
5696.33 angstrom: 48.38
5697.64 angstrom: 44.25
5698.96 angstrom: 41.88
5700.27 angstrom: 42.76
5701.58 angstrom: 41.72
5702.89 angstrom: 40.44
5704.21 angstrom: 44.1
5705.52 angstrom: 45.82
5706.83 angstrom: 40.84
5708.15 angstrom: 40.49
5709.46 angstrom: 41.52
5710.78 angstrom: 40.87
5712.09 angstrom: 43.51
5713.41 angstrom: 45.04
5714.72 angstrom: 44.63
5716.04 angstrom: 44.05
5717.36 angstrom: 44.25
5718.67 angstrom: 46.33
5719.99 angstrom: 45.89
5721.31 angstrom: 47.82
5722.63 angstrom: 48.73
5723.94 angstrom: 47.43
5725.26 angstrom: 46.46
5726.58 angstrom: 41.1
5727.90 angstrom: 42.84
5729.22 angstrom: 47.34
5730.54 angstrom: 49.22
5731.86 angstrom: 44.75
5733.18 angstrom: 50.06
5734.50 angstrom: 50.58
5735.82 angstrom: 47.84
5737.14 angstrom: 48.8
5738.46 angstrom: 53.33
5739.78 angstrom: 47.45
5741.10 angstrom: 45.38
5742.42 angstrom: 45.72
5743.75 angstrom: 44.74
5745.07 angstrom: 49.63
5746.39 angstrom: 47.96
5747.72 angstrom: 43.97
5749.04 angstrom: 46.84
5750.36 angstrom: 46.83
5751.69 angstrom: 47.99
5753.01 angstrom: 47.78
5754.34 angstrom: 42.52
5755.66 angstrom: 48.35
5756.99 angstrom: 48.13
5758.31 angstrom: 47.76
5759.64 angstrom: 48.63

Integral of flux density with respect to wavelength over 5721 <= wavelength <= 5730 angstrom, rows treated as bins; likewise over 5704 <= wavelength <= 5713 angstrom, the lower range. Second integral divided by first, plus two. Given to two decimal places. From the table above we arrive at 2.92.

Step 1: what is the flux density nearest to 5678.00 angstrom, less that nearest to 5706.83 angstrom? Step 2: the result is 6.2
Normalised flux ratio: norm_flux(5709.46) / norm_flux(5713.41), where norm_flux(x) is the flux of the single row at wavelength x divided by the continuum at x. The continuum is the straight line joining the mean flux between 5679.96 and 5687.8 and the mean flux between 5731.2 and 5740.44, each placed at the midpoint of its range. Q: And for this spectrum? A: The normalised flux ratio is 0.93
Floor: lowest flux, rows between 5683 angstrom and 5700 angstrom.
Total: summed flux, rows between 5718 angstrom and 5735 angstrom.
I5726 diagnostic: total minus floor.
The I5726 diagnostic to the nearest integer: 570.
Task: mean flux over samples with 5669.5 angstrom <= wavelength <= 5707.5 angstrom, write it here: 43.9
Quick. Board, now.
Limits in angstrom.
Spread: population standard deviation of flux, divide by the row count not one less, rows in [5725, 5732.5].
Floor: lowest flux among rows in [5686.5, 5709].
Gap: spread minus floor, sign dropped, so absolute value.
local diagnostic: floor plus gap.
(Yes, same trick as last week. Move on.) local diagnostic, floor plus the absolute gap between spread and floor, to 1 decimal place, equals 75.3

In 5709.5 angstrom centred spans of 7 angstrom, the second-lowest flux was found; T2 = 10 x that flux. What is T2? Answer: 408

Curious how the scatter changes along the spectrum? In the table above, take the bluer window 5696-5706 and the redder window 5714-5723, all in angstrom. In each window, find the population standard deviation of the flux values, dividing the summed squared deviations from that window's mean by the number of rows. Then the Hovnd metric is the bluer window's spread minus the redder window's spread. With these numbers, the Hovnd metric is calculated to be 0.71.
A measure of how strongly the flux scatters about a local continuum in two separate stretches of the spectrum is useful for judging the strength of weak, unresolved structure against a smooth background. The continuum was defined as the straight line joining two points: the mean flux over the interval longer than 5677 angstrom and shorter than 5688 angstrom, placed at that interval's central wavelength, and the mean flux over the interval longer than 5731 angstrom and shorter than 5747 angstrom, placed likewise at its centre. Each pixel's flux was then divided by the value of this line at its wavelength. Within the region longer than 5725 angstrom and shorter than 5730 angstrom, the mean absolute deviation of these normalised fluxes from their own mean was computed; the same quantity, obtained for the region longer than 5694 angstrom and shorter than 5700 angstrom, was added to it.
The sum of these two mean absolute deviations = 0.10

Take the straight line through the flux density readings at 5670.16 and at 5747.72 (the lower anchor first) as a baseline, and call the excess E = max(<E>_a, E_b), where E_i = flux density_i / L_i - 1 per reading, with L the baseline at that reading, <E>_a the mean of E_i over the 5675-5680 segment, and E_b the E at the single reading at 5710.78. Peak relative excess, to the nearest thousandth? 0.065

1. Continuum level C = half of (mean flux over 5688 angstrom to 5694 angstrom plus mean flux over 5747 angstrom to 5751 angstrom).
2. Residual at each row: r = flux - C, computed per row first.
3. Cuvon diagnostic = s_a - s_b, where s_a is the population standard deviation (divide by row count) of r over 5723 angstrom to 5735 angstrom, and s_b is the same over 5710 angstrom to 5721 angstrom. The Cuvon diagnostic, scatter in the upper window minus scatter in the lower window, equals 1.5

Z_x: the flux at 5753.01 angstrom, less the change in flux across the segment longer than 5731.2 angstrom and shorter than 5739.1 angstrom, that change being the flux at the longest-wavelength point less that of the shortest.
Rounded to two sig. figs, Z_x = 39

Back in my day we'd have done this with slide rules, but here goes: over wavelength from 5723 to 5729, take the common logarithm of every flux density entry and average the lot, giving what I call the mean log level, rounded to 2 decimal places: 1.65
